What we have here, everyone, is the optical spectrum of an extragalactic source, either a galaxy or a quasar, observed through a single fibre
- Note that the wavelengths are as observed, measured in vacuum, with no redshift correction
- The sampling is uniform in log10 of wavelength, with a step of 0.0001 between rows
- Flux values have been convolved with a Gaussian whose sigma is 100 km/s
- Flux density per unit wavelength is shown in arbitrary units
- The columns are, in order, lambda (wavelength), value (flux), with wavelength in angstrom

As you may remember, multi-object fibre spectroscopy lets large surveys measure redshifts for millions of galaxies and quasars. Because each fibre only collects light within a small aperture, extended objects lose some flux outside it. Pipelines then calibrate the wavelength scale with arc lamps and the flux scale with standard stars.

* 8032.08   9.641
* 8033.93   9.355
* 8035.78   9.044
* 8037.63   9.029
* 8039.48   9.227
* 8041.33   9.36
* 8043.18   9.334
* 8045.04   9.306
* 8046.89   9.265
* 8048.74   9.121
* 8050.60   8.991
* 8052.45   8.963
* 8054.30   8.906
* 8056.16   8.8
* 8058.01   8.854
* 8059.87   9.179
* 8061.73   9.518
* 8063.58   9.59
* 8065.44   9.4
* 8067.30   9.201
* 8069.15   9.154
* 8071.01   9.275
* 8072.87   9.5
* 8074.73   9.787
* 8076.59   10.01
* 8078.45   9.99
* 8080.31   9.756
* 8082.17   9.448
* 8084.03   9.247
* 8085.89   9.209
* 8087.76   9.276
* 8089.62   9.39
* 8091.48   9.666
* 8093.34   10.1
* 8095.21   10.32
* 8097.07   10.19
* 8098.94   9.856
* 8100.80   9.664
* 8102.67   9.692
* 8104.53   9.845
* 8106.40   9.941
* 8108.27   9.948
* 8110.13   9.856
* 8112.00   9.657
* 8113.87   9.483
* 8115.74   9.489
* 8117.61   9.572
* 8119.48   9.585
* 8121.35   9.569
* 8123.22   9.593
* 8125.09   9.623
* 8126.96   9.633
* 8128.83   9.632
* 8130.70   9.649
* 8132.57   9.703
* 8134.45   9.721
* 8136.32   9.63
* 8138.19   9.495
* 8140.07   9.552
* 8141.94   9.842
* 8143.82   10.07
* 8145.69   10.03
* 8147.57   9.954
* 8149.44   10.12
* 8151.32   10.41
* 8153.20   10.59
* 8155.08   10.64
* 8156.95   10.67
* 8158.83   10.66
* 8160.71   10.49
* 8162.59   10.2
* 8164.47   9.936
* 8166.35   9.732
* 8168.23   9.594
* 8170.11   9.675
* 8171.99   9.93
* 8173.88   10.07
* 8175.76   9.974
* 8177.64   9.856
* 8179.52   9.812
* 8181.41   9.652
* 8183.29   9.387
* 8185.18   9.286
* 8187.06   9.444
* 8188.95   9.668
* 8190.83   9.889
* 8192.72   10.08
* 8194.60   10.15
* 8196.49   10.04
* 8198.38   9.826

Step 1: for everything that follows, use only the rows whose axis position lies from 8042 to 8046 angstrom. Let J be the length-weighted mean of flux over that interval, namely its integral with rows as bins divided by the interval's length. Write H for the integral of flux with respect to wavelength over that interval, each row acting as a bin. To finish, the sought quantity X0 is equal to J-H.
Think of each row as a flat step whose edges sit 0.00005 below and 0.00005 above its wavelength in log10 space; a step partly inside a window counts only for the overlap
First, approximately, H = 37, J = 9.3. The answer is -28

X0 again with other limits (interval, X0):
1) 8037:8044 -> -56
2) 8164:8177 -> -118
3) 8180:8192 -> -105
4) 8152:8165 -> -126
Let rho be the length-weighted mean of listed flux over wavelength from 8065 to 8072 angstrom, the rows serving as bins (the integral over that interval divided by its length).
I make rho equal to 9.3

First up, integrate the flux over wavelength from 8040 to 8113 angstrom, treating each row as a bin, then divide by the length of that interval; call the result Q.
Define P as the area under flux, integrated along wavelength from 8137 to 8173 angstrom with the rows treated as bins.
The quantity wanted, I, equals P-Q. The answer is 353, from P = 363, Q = 9.5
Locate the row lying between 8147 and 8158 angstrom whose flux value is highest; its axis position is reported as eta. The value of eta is 8156.95 angstrom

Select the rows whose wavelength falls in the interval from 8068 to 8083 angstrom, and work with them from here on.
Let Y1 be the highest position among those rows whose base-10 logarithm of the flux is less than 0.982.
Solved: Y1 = 8082.17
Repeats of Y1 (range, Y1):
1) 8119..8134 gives 8123.22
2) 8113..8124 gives 8123.22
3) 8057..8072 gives 8071.01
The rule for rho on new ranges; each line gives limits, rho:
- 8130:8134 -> 9.7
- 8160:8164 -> 10.3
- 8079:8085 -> 9.5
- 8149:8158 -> 10.5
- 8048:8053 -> 9.0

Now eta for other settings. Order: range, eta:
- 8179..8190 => 8179.52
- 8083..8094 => 8093.34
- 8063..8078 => 8076.59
